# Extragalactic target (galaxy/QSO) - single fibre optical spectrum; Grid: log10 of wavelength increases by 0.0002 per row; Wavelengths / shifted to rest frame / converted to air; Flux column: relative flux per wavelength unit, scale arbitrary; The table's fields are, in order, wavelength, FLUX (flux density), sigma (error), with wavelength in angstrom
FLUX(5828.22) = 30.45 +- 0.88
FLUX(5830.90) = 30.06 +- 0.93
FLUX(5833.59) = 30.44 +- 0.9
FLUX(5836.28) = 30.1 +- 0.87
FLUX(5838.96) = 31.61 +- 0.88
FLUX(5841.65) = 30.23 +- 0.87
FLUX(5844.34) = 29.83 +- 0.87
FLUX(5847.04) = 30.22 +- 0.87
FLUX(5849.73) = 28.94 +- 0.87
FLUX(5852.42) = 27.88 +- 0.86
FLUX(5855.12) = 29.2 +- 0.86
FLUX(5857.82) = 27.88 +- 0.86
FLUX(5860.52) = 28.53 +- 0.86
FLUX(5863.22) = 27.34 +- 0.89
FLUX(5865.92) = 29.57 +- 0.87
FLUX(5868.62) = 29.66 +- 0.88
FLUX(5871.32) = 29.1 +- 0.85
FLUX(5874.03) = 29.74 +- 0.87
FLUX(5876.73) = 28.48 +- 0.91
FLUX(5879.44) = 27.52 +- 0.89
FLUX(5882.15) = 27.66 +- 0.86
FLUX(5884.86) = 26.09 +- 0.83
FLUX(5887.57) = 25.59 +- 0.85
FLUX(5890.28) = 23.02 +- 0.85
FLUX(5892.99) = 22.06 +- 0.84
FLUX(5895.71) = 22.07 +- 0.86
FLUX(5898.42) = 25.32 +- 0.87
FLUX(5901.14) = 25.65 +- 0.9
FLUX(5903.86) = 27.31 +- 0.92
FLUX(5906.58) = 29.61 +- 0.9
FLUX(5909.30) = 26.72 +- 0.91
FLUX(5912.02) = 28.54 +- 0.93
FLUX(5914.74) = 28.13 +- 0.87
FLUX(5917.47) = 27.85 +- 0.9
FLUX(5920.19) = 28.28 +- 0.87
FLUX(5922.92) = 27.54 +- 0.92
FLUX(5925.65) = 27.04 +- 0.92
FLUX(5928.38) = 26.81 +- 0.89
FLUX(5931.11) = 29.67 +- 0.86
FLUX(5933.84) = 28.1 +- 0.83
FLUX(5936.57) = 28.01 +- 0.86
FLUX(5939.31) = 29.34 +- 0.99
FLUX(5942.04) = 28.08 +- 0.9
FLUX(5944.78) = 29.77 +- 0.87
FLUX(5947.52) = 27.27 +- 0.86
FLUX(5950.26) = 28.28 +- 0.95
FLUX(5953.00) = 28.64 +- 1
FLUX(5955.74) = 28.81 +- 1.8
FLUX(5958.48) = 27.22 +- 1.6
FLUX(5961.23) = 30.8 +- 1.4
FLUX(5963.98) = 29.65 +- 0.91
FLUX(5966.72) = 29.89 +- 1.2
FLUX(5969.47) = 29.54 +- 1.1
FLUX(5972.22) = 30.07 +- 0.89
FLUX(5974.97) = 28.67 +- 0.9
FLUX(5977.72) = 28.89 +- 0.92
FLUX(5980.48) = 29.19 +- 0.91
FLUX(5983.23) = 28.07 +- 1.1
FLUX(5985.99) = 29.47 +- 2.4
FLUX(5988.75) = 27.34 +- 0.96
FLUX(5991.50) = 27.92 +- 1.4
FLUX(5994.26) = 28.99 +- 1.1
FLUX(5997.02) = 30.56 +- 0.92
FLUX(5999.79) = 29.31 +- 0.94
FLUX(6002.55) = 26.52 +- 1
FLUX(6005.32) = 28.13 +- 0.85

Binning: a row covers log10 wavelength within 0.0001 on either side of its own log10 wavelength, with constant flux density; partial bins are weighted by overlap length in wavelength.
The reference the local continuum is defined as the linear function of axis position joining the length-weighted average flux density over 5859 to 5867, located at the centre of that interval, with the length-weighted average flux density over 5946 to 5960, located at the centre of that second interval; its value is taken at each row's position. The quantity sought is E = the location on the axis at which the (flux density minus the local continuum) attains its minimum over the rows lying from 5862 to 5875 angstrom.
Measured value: 5863.22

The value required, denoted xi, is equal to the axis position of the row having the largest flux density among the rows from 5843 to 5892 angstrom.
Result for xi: 5847.04 angstrom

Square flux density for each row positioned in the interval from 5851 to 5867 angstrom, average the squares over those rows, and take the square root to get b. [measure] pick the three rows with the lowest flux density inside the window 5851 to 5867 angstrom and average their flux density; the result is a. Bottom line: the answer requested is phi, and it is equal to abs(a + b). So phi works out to 56.1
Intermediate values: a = 27.70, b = 28.4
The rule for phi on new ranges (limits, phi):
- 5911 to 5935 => 55.1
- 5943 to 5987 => 56.6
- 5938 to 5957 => 56.5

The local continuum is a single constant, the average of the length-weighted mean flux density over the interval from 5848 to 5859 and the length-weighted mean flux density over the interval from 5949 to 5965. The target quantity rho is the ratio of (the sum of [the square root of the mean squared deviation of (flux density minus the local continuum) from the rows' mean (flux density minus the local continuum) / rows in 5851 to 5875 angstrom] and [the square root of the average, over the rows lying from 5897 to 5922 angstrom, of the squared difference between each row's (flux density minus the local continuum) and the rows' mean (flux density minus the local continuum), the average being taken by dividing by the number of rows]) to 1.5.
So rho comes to 1.4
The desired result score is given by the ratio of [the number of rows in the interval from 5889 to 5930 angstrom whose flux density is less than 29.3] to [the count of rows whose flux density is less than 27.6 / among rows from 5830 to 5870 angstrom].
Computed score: 14.0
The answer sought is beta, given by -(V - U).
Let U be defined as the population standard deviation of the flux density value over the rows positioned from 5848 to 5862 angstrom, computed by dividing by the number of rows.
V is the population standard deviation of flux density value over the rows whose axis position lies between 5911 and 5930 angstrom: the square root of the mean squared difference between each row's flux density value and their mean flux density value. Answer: -0.1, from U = 0.54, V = 0.6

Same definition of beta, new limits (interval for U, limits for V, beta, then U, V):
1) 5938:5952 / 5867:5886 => -0.3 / 0.90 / 1.2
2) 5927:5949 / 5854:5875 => 0.2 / 1.03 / 0.8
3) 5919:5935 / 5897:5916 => -0.5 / 0.95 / 1.4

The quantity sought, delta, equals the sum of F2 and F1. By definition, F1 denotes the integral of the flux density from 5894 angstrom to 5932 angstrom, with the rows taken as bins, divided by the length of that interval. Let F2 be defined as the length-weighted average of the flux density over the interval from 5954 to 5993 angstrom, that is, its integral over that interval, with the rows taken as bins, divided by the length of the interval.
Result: 56.07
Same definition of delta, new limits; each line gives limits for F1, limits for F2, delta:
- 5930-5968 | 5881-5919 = 54.94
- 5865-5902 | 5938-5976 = 55.52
